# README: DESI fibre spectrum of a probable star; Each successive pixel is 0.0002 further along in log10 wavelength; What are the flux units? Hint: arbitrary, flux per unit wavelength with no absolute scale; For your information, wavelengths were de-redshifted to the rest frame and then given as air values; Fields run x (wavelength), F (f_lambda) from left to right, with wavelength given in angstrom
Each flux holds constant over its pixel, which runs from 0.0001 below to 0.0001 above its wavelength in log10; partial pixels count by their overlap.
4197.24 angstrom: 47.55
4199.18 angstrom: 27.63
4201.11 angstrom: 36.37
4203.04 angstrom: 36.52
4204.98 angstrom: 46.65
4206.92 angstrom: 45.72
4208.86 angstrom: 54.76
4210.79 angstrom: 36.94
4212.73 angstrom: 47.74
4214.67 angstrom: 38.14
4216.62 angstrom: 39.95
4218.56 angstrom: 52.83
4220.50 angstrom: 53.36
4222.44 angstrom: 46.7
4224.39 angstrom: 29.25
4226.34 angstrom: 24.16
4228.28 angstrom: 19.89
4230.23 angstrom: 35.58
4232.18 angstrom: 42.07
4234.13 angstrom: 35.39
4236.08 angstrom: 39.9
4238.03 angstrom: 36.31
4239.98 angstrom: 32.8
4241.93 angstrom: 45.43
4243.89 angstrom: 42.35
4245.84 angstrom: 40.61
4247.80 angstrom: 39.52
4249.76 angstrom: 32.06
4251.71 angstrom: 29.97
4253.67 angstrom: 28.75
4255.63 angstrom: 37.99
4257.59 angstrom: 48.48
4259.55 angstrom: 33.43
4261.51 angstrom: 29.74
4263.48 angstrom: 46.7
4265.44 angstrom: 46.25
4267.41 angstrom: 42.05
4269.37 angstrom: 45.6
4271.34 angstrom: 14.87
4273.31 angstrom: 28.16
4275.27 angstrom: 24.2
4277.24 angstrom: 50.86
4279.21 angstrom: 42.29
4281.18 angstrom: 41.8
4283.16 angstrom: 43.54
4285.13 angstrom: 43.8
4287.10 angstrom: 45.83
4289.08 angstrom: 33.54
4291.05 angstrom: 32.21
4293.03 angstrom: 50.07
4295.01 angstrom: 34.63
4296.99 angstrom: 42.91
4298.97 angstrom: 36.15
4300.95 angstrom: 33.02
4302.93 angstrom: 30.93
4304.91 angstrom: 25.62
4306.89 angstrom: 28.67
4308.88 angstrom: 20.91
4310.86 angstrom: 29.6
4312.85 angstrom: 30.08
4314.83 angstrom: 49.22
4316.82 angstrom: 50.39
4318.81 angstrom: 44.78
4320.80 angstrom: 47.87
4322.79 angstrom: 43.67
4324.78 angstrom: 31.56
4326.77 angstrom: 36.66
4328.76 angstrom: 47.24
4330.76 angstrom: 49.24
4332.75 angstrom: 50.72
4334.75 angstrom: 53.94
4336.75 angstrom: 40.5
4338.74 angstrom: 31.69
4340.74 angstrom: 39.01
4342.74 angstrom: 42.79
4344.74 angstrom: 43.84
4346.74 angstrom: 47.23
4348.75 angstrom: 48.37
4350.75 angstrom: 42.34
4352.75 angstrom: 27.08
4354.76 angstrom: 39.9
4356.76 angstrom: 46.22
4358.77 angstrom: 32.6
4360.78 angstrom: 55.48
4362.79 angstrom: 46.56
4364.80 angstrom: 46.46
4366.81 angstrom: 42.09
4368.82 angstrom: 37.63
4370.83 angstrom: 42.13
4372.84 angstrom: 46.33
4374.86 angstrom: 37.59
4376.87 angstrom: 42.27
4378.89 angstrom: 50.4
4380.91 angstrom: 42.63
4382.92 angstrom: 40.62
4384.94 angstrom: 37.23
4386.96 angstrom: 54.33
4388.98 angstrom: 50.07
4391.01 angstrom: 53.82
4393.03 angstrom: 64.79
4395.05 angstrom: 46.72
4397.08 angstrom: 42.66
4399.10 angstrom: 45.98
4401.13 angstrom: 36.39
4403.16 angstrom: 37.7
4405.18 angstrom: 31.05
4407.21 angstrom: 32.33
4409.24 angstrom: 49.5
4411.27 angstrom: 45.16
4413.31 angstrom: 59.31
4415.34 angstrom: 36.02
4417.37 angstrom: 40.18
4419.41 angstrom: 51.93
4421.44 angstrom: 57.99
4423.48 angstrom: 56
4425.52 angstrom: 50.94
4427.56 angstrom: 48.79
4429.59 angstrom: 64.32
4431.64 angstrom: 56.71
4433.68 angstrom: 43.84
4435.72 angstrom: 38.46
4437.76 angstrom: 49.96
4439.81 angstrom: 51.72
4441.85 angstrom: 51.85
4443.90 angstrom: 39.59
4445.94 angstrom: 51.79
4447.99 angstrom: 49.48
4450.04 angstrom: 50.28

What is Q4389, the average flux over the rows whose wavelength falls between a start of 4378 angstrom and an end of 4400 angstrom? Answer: 48.1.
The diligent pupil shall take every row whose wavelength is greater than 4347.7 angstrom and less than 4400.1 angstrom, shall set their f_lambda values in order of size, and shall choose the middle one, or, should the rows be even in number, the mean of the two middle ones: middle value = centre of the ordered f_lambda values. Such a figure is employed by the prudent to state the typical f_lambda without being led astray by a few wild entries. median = 44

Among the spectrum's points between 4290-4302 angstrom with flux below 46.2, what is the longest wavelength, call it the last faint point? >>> 4300.95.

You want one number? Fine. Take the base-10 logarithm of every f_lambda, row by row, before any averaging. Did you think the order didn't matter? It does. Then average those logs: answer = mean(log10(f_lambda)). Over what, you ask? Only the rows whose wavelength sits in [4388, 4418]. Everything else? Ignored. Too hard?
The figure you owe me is 1.64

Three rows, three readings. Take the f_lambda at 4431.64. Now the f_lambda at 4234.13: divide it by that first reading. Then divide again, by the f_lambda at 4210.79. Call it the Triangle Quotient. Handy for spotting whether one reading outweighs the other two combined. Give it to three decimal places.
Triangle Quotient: 0.017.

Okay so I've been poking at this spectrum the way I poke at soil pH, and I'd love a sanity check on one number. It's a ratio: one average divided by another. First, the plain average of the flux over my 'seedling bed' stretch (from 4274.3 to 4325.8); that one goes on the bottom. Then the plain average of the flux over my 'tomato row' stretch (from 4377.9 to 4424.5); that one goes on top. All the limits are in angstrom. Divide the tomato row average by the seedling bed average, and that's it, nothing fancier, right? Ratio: 1.22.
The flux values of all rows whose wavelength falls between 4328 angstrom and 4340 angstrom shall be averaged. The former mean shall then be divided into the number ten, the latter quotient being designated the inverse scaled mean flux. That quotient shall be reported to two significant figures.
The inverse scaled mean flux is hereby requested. 0.22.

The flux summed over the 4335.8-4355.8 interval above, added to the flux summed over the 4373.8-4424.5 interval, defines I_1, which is 1545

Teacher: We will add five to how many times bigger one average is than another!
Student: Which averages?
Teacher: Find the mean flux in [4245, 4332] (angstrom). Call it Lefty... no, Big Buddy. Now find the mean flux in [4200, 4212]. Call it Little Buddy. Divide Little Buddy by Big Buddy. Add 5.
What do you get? 6.13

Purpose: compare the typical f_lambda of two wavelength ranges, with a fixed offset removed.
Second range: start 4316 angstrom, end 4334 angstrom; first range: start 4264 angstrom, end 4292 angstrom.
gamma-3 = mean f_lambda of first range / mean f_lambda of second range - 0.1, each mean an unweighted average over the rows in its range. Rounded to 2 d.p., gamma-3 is 0.76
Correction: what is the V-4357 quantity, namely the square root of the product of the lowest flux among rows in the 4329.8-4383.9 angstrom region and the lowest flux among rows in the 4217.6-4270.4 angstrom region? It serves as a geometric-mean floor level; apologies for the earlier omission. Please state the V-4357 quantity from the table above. 23.2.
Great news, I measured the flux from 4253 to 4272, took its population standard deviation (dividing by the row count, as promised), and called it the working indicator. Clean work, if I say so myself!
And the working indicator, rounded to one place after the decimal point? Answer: 10.2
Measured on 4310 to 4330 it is 7.9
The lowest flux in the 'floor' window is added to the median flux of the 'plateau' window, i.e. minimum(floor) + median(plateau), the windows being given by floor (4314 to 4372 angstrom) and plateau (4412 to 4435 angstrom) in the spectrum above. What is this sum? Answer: 79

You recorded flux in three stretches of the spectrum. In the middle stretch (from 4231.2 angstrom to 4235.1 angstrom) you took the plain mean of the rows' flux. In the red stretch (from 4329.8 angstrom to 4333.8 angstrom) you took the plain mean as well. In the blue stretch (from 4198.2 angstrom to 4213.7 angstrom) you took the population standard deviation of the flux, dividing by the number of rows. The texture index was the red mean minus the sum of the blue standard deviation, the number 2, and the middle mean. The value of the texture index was 1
